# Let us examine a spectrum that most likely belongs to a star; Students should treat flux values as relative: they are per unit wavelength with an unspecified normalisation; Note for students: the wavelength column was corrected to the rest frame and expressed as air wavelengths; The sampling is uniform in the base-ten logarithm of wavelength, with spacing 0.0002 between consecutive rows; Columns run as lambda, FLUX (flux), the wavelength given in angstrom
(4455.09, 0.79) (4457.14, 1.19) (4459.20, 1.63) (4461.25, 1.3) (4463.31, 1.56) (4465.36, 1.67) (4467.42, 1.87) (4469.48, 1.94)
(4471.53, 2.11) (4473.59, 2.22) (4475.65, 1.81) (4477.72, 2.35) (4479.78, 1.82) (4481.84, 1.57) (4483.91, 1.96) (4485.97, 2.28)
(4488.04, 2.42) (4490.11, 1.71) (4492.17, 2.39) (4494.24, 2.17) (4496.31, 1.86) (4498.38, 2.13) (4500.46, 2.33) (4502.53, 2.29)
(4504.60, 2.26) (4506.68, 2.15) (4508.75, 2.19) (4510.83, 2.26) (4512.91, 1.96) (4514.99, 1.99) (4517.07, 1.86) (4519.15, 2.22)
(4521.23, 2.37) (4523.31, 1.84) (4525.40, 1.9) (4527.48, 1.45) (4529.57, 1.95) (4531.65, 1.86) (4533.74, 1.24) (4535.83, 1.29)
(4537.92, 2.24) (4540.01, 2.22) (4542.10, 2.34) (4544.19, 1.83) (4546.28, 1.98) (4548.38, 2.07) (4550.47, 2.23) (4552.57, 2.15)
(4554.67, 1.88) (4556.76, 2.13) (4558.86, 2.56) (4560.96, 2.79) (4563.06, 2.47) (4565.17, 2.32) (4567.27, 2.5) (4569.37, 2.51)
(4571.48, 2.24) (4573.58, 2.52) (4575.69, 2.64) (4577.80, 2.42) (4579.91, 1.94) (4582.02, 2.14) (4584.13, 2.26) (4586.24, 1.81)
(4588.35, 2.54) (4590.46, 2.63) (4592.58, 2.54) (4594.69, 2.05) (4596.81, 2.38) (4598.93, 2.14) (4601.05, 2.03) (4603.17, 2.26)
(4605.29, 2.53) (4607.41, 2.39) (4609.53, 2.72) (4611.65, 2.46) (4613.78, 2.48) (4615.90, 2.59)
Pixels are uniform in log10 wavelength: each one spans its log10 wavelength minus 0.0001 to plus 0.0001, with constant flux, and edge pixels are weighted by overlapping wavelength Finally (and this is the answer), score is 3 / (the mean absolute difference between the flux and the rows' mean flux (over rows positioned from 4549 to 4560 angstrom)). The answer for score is 18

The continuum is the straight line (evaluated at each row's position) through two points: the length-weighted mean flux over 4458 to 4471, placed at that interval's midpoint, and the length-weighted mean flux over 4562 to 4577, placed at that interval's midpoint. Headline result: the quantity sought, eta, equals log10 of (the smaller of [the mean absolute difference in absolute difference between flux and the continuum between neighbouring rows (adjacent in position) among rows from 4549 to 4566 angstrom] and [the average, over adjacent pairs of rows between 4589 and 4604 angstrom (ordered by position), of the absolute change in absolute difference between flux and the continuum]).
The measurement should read -0.7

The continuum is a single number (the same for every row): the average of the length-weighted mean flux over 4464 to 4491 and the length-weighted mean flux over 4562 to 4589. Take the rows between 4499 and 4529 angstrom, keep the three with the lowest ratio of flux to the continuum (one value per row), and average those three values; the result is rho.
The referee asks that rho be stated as 0.80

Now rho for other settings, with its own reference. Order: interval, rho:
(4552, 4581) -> 0.92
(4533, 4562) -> 0.68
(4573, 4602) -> 0.90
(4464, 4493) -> 0.77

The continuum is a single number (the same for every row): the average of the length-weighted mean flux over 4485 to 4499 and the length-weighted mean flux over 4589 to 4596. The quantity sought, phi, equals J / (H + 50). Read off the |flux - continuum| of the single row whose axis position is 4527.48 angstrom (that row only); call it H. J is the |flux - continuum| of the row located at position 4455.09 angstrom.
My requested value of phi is 0.0292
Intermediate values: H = 0.83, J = 1.49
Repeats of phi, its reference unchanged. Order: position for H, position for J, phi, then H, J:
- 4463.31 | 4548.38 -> 0.0040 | 0.72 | 0.21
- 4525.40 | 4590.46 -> 0.0070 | 0.38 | 0.35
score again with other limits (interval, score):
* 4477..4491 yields 10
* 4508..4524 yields 17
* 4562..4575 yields 31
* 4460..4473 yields 13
